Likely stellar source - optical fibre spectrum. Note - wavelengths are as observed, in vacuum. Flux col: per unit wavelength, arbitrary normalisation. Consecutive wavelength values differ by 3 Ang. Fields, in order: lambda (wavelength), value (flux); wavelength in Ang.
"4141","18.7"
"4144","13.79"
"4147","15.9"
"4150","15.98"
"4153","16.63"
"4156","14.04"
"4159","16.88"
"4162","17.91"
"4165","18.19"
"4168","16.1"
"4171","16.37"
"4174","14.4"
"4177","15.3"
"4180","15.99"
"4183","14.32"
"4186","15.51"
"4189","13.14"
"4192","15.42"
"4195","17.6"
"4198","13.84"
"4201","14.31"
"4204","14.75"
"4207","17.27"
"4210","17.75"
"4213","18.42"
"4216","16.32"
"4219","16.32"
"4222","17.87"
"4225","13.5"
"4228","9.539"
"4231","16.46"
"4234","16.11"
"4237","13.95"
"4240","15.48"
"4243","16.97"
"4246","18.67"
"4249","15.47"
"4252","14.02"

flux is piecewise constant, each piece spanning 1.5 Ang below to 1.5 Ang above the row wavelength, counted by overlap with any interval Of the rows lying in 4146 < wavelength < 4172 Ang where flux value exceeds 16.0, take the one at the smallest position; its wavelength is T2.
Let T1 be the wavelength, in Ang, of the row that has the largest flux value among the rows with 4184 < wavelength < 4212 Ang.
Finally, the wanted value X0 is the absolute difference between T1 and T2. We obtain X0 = 57 Ang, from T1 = 4210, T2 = 4153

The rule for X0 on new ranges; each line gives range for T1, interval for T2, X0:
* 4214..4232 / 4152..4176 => 69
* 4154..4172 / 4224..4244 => 66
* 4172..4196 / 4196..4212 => 12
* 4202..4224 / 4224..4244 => 18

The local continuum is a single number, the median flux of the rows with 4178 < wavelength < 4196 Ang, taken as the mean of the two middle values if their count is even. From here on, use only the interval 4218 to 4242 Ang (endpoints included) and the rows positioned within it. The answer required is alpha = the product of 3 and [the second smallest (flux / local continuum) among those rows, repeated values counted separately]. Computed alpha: 2.62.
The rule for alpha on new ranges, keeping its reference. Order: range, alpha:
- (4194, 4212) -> 2.78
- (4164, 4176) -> 3.12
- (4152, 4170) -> 3.12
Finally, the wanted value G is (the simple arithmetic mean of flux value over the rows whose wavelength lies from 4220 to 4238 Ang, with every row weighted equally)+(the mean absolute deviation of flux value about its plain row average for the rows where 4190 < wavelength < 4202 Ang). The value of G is 15.8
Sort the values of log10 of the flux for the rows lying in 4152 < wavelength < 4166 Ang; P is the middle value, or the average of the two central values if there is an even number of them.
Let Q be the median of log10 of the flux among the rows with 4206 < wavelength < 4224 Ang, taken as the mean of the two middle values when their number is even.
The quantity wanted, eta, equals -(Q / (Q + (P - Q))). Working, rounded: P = 1.23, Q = 1.24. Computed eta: -1.01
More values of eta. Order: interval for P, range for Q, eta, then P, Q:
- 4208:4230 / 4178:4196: -0.98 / 1.21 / 1.19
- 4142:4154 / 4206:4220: -1.03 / 1.20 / 1.24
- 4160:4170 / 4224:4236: -0.93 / 1.25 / 1.17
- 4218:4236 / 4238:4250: -1.00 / 1.21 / 1.21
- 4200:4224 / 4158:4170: -1.01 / 1.23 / 1.24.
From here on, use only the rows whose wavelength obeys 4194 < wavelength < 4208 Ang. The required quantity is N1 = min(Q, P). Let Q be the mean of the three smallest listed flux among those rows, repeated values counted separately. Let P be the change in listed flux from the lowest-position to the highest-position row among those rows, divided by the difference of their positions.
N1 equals -0.03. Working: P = -0.03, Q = 14.3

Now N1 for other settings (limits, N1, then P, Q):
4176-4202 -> -0.04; -0.04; 13.8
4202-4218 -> 0.13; 0.13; 16.1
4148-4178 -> -0.03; -0.03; 14.6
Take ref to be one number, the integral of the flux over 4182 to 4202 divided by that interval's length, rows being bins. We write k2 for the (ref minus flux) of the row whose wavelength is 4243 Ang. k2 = -2.1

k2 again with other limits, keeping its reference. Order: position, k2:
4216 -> -1.4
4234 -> -1.2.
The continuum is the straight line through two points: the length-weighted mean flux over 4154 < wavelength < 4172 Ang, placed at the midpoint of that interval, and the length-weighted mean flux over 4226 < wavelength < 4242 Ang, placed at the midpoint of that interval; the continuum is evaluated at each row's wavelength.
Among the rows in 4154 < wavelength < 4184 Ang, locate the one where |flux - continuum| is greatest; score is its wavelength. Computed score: 4156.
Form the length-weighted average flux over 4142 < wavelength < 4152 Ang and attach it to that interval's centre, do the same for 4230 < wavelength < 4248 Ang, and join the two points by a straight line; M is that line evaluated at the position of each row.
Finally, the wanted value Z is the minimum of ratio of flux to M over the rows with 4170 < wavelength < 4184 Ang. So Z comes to 0.91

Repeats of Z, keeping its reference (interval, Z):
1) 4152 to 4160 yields 0.90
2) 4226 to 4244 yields 0.59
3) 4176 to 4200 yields 0.83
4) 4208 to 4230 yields 0.59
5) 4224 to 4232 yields 0.59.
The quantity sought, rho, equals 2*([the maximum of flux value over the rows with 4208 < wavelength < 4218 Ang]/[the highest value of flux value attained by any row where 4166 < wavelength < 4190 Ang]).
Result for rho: 2.25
